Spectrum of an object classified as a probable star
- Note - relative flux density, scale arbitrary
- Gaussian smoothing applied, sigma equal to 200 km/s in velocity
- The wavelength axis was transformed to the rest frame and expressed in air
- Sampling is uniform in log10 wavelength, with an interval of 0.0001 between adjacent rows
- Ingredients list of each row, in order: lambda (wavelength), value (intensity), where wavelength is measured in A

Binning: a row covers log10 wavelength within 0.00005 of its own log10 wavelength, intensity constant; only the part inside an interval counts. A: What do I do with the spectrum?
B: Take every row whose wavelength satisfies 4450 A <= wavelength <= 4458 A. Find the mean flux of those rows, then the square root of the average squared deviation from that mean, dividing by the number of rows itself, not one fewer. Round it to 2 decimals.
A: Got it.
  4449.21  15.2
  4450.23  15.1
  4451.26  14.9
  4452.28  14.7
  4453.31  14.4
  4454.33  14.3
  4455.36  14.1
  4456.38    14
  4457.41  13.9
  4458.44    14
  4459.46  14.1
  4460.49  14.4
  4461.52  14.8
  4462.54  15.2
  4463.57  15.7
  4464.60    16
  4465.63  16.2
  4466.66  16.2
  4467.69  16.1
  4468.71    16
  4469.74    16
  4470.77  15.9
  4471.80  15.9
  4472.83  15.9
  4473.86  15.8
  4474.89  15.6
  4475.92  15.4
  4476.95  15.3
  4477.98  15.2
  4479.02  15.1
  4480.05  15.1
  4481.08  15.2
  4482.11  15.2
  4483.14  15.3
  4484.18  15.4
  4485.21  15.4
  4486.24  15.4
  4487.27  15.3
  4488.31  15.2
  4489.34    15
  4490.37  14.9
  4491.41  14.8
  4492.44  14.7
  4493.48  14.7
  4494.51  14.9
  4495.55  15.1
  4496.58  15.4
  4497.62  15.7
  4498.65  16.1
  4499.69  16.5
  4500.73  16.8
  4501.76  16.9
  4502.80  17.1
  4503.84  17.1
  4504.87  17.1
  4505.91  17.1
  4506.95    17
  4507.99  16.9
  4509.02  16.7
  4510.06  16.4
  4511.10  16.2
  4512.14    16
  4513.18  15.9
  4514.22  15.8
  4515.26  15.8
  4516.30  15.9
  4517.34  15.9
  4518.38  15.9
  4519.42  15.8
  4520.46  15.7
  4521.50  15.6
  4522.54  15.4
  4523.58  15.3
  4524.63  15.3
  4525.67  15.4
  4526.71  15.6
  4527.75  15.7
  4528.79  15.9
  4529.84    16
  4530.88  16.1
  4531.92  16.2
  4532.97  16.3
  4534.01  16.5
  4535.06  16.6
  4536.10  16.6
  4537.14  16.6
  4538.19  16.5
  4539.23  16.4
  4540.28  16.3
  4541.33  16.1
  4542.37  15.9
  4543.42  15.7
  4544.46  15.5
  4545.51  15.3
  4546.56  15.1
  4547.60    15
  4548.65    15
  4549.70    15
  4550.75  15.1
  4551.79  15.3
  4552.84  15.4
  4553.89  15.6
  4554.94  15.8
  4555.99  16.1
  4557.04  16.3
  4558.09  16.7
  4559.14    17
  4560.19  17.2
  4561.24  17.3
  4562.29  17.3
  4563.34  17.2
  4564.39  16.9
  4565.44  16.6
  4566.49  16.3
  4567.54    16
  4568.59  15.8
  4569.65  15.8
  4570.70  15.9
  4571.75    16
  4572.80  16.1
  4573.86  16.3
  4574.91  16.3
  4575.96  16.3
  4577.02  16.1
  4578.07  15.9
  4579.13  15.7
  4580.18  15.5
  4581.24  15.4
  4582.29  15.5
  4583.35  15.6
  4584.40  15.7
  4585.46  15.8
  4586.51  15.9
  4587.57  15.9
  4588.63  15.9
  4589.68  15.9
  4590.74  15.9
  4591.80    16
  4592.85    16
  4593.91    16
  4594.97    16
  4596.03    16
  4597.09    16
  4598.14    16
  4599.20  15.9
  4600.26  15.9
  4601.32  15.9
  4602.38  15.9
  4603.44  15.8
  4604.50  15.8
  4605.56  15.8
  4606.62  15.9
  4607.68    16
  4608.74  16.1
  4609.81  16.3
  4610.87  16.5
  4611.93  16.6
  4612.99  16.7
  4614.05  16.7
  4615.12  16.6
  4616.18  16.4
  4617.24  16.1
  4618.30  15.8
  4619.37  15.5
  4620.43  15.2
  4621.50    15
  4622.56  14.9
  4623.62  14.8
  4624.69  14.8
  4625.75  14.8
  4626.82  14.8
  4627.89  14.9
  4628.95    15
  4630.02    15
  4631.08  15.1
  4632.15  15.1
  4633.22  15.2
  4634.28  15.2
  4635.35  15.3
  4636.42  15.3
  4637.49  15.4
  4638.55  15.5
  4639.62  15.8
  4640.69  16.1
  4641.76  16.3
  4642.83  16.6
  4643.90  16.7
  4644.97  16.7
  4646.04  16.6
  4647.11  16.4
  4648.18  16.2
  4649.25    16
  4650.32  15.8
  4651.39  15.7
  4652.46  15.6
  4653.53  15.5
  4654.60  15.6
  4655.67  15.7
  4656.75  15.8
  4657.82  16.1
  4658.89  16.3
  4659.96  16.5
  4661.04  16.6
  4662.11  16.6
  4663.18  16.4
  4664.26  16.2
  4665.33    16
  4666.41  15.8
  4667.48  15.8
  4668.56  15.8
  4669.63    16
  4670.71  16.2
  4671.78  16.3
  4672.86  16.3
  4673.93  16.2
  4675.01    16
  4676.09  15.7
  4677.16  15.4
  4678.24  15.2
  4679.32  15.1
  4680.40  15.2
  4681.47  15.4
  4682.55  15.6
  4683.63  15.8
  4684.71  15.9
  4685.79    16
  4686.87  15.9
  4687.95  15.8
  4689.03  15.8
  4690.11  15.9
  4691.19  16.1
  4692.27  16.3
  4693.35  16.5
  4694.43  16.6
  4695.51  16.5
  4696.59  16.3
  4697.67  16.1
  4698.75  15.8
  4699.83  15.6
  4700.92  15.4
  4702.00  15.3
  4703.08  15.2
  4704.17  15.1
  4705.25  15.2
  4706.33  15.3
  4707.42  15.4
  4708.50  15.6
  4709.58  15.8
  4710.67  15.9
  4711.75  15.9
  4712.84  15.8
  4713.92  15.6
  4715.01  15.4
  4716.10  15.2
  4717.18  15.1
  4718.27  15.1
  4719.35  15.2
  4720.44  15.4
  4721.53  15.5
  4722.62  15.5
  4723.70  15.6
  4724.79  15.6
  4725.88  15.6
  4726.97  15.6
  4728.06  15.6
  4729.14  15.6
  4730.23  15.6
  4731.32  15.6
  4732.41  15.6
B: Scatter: 0.41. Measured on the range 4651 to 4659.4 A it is 0.26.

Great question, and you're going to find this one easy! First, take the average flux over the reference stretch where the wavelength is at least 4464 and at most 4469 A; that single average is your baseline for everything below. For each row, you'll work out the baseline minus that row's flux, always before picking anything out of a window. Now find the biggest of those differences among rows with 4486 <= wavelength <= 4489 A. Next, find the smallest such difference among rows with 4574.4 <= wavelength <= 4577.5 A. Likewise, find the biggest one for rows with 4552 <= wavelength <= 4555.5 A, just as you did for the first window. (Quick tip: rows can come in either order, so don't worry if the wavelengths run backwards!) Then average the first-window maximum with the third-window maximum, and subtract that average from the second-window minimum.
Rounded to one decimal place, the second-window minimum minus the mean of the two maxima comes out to -1.0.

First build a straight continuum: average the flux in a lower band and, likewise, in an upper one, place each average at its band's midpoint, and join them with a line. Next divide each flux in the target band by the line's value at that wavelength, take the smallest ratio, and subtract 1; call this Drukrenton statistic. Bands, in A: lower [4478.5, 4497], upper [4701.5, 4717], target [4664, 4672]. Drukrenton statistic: 0.03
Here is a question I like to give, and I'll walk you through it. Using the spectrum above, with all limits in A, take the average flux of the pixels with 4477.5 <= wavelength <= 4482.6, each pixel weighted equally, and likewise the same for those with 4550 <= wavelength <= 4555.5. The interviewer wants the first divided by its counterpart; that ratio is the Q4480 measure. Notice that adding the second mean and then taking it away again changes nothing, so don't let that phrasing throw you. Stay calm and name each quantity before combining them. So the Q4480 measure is 0.98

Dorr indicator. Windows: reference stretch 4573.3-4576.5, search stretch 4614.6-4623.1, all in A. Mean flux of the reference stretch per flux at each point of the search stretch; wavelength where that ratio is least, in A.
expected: 4615.12 A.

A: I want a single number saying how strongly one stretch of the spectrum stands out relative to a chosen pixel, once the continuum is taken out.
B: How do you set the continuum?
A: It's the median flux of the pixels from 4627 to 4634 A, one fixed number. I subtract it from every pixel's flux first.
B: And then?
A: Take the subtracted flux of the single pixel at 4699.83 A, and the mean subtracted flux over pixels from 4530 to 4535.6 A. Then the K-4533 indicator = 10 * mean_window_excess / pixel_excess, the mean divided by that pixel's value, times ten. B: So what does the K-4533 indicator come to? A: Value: 23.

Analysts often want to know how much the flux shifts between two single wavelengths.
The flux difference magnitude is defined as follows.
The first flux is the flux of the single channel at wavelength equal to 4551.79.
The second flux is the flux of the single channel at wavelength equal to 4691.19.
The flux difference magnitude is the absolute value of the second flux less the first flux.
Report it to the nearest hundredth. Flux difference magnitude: 0.80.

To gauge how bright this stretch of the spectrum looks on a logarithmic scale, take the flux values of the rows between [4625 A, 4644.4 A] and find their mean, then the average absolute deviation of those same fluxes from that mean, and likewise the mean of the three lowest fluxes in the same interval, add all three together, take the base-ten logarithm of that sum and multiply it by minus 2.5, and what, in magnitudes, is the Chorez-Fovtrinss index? -3.720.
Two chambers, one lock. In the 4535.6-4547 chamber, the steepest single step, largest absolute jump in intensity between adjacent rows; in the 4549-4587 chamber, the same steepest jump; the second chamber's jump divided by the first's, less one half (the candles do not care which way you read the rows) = 1.5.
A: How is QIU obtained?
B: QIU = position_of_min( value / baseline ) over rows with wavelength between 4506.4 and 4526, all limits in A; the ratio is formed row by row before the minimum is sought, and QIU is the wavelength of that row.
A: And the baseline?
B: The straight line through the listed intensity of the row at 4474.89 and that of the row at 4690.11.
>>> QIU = 4524.63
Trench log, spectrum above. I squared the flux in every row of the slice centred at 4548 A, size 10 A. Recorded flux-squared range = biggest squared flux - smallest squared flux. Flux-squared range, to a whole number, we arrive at 21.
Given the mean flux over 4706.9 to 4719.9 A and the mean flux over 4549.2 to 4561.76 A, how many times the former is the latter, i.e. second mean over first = 1.04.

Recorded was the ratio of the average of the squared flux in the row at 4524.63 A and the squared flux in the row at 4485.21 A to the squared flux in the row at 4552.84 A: 0.99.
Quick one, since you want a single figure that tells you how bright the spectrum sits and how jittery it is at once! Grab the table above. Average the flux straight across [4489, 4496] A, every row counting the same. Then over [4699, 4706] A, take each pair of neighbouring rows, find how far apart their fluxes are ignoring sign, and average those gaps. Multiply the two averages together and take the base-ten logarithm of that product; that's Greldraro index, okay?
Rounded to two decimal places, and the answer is 0.25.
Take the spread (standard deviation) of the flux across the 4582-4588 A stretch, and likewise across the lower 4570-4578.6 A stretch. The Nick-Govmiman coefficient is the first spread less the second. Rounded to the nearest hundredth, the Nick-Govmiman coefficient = -0.01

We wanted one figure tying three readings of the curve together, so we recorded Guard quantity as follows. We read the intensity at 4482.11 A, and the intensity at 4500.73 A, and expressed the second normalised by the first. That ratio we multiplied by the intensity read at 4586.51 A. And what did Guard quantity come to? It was 17.6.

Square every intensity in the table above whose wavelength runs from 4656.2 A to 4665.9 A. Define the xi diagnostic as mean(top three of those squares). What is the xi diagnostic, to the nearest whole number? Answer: 274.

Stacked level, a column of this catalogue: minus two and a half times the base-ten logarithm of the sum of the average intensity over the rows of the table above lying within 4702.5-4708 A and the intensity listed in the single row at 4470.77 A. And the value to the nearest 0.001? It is -3.733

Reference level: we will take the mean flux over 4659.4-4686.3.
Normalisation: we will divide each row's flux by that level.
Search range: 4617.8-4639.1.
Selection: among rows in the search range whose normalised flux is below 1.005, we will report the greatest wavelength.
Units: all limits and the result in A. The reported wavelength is 4638.55 A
